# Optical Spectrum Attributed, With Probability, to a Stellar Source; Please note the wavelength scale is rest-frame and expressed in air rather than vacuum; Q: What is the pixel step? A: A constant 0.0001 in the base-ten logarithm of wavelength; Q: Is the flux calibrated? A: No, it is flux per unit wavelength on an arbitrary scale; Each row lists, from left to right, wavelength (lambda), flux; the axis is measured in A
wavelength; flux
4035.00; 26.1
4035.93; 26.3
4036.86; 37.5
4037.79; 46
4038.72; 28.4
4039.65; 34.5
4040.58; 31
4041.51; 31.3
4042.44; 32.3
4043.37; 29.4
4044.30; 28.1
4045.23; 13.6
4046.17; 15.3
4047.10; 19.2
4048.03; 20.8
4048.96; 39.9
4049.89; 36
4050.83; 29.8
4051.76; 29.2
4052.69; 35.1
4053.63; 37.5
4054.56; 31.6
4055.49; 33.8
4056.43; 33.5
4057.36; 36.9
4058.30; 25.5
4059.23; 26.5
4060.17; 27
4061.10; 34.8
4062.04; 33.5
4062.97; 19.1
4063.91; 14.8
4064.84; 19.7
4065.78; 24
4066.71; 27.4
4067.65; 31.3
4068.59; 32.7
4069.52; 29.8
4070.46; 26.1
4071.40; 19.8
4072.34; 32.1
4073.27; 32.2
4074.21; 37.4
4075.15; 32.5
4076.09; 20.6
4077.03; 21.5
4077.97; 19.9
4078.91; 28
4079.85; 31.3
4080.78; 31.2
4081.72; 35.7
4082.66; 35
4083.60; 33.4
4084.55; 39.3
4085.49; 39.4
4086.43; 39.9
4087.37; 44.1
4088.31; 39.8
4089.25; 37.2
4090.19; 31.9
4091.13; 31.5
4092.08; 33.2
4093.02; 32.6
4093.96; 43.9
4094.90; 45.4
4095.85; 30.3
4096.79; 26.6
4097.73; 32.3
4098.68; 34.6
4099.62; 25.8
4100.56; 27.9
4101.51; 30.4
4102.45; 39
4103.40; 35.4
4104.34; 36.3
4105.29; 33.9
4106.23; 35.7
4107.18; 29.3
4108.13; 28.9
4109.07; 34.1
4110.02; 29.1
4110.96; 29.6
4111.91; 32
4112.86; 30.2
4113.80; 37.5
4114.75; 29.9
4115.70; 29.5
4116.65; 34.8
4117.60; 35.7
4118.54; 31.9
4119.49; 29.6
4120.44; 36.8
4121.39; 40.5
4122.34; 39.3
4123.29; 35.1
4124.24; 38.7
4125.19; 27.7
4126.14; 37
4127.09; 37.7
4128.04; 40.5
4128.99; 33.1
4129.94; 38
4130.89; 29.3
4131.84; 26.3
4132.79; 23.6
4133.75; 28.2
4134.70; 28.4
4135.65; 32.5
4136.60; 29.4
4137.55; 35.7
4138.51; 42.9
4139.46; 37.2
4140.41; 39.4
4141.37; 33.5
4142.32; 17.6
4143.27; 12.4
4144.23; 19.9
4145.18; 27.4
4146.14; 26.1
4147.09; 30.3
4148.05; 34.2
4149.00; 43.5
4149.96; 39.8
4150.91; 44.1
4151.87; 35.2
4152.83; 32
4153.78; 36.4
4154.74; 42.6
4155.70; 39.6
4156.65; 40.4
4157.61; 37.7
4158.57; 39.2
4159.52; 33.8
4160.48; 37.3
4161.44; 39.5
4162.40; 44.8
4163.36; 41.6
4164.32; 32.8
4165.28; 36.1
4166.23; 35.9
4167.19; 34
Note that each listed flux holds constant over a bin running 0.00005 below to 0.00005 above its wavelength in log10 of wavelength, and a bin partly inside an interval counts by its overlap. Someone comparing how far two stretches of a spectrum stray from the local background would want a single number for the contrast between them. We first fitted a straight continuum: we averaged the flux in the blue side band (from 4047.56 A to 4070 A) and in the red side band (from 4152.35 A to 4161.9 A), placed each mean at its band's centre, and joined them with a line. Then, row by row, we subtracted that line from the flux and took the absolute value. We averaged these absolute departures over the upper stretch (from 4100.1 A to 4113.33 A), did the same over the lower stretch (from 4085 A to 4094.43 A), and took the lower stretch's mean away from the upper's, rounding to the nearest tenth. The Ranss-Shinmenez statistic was -2.1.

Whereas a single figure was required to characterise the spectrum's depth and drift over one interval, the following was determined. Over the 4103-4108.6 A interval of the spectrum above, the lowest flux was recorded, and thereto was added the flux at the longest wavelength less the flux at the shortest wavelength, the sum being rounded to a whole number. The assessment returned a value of 22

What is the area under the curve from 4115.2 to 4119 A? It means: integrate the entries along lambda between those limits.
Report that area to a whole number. 125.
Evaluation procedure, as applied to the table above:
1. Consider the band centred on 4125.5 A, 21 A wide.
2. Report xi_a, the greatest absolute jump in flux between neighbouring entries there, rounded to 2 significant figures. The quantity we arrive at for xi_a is 11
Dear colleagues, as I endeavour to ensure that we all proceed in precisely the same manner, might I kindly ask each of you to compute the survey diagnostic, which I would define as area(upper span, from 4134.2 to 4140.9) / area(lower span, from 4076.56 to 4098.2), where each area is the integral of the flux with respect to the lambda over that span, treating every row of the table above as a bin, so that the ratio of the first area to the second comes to 0.32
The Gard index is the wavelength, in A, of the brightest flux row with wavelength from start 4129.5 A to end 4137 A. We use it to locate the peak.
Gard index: 4129.94 A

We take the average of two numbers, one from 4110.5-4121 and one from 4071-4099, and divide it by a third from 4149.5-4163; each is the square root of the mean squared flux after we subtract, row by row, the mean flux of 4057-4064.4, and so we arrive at 0.62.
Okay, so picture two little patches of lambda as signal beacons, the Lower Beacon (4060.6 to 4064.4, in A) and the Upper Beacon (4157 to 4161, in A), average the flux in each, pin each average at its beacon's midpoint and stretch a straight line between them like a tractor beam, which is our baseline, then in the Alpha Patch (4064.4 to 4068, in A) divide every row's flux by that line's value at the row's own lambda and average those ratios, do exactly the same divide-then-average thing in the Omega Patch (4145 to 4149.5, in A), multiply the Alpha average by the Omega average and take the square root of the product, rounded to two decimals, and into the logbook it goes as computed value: 0.94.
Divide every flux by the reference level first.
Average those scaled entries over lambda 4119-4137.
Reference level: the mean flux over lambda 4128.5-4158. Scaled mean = 1.01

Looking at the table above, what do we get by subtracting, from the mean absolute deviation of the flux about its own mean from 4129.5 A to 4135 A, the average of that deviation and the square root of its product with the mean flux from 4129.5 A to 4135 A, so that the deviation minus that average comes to -3.19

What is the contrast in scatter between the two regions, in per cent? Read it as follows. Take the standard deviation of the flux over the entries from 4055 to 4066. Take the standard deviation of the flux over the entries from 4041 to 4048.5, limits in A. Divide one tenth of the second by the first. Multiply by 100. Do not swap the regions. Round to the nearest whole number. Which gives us 10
